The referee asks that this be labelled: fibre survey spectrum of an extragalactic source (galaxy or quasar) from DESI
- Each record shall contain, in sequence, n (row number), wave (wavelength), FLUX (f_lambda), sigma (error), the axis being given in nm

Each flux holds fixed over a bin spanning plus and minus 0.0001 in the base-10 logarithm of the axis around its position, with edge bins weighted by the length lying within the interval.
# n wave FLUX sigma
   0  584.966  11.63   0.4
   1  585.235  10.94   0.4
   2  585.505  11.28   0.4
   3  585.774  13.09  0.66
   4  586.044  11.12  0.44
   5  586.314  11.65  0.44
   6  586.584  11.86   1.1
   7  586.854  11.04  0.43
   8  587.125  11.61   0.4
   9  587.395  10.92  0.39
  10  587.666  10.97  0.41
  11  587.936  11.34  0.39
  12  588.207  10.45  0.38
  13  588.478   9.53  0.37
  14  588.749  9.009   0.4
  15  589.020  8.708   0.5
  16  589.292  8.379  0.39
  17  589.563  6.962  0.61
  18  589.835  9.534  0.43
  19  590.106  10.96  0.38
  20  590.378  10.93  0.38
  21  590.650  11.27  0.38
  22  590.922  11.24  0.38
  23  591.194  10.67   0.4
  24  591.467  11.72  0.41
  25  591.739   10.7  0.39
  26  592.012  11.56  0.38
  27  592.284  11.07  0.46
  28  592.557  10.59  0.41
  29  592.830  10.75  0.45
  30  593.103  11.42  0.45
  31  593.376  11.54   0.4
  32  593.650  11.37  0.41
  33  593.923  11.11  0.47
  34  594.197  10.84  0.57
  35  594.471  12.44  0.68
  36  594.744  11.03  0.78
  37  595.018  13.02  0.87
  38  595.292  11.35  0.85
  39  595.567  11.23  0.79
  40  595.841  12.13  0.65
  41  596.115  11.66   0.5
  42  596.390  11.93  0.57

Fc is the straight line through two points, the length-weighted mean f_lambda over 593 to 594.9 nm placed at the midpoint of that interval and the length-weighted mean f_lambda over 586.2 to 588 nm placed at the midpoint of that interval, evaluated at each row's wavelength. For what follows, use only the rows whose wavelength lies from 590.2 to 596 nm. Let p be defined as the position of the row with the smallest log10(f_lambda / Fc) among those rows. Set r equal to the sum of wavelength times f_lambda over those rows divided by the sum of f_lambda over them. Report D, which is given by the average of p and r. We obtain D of 592.85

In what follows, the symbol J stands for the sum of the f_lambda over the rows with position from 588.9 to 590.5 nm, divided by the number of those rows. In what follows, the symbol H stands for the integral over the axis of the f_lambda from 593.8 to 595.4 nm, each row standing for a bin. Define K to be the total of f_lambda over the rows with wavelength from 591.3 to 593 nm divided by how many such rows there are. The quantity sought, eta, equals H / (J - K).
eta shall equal -10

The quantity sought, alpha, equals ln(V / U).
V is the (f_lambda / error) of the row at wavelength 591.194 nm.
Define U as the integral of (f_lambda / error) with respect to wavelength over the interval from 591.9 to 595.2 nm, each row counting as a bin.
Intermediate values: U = 75.3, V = 26.7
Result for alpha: -1.04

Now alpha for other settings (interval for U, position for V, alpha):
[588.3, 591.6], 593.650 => -1.07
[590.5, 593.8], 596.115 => -1.35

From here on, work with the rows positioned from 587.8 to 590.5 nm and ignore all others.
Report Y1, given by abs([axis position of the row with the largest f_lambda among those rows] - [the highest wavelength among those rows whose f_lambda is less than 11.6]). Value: 2.44 nm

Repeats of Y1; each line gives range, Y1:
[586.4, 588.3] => 1.62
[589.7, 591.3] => 0.54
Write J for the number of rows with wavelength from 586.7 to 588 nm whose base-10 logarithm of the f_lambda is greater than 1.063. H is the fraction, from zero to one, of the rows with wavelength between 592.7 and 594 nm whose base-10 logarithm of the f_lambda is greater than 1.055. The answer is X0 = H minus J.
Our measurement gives -0.4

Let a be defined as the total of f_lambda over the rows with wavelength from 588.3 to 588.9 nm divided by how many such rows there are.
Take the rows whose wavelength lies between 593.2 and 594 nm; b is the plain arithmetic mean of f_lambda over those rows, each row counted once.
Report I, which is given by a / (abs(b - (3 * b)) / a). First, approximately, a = 9.3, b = 11.3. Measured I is 3.8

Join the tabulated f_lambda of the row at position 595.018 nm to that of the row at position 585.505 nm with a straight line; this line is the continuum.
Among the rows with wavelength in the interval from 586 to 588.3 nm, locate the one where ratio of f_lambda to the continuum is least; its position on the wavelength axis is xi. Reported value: 588.207 nm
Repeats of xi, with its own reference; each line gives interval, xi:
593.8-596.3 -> 594.197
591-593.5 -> 592.557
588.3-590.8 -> 589.563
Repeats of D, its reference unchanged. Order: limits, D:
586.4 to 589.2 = 588.38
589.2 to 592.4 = 590.22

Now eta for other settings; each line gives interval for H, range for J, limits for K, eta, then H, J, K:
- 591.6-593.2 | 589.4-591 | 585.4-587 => -12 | 17.6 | 10.1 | 11.7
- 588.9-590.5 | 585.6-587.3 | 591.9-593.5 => 26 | 14.8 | 11.7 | 11.2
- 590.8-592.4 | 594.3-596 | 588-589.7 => 6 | 17.9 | 11.9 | 8.8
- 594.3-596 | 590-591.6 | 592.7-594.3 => -504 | 20.1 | 11.1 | 11.2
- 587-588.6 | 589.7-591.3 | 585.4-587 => -19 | 17.3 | 10.8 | 11.7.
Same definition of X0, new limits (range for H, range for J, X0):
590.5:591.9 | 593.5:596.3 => -3.8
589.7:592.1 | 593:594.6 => -0.8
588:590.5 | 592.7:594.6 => -1.0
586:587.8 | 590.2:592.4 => -0.6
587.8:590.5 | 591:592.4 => -1.0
